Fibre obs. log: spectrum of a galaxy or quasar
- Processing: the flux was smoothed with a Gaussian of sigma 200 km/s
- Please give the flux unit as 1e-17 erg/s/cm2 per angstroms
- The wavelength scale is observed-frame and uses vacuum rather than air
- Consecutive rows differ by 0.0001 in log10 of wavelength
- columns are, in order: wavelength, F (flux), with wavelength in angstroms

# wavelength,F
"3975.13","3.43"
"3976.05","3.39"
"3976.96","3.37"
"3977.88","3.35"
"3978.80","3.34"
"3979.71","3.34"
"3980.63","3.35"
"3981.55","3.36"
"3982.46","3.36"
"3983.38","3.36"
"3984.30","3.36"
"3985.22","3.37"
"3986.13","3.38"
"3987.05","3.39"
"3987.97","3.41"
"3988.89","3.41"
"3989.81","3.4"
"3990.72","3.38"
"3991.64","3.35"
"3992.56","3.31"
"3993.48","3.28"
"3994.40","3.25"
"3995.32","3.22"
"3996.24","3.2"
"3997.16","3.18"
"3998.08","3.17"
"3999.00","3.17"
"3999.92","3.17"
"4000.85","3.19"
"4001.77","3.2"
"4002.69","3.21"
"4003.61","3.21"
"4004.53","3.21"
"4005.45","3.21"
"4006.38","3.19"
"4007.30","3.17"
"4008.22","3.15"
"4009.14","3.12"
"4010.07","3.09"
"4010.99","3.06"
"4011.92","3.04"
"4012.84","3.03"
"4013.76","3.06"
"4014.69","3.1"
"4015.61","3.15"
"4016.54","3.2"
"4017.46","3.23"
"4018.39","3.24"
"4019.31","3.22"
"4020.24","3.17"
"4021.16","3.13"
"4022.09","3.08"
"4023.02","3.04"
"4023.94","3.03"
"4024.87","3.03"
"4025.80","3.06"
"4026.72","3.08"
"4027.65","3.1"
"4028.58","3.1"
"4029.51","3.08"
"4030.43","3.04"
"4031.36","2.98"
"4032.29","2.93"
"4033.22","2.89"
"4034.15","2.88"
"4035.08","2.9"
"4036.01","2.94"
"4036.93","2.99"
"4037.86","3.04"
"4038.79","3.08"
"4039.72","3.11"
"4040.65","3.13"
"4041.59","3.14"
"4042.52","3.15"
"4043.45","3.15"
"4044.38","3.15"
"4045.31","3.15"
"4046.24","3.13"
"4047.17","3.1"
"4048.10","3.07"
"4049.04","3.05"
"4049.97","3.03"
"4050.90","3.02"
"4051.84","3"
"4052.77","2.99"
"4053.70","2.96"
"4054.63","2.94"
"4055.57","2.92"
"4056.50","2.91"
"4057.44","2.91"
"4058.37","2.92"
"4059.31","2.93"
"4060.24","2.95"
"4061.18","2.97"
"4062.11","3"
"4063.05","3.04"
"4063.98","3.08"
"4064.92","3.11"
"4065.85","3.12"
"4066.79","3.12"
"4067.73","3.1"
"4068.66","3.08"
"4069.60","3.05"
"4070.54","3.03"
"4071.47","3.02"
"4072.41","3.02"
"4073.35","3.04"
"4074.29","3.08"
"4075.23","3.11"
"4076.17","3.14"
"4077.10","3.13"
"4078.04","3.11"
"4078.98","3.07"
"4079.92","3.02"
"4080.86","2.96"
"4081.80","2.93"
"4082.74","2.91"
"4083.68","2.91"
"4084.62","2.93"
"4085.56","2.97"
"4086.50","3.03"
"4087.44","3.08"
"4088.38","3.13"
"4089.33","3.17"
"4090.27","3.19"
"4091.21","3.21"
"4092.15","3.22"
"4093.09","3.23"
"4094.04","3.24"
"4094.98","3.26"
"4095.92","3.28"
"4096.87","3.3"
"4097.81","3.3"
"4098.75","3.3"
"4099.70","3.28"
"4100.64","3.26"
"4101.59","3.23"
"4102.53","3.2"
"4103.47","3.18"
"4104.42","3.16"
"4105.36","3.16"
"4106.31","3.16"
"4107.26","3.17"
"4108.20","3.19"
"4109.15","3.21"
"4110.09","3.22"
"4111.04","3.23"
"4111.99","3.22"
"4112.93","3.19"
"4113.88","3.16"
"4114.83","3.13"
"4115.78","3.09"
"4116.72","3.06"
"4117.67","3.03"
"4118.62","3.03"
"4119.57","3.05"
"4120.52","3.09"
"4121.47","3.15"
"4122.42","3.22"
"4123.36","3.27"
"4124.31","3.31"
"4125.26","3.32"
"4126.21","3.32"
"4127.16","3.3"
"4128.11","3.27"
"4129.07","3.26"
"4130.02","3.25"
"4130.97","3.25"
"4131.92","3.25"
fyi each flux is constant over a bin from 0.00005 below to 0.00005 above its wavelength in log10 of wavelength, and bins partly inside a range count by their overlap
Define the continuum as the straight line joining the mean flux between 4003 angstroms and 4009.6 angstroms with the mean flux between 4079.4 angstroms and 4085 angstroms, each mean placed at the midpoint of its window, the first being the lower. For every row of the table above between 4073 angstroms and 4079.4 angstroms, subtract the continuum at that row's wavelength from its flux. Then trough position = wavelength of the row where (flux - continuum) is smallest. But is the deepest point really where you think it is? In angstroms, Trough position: 4073.35 angstroms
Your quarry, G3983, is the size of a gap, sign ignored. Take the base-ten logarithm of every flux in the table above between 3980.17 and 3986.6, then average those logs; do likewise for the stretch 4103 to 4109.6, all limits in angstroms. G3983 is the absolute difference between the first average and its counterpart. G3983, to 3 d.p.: 0.025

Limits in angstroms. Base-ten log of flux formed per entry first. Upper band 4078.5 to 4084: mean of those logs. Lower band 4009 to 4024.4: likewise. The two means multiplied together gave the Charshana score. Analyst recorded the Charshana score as 0.233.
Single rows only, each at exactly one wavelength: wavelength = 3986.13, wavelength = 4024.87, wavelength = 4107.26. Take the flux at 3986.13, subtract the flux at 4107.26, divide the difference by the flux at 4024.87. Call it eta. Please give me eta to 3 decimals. 0.069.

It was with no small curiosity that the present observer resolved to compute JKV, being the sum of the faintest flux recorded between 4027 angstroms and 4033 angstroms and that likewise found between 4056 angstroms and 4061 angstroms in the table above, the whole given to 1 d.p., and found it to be 5.8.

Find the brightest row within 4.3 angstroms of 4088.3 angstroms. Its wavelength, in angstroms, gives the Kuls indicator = 4092.15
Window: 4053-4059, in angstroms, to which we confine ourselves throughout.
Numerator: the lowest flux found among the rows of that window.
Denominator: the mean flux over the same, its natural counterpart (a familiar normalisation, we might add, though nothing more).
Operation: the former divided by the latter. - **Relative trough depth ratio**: 0.994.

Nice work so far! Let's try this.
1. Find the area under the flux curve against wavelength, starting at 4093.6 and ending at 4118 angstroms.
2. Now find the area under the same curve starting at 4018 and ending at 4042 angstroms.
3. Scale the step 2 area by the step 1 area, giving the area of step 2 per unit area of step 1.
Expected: 0.94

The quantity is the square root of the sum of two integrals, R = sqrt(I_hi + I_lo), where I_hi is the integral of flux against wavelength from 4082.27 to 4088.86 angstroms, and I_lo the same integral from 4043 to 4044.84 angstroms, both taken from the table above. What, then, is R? 5.1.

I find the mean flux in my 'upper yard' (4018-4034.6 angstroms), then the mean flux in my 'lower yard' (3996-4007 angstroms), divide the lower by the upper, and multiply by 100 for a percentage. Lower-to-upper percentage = 104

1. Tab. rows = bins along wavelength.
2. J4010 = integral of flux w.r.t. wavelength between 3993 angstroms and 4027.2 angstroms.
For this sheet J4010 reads 108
